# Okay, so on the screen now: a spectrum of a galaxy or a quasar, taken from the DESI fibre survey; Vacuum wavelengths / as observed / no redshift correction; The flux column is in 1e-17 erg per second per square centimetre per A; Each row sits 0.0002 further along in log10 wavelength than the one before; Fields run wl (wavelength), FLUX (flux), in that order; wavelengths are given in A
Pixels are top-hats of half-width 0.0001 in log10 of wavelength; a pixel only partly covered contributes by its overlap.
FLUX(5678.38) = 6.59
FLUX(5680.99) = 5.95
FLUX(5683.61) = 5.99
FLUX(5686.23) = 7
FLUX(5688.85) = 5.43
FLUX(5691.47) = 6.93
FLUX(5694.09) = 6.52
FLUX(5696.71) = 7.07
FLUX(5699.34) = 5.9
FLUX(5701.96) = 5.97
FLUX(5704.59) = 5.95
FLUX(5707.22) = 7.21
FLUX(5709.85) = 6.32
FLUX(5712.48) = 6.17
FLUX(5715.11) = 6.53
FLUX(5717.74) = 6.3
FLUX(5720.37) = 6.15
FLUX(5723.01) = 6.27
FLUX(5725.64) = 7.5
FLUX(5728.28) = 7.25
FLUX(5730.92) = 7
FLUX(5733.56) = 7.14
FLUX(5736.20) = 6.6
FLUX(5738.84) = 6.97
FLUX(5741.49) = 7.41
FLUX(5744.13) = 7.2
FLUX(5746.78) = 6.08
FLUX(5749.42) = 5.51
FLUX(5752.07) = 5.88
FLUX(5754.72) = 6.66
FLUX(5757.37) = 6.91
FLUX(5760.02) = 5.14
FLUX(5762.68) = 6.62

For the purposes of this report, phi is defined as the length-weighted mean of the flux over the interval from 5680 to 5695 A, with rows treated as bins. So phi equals 6.30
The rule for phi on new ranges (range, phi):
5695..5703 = 6.34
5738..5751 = 6.61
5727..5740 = 6.99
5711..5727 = 6.49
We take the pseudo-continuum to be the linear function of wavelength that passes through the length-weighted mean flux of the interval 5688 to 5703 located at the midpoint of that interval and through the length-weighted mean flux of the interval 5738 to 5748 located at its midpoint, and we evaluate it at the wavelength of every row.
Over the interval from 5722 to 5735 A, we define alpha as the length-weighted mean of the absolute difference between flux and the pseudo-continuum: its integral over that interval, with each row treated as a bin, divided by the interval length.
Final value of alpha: 0.5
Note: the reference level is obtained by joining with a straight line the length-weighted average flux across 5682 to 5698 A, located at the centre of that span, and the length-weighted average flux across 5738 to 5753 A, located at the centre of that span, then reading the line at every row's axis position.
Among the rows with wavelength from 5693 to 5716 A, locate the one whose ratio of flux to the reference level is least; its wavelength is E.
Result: 5699.34 A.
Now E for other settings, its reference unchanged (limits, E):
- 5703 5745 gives 5704.59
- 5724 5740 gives 5736.20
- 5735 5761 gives 5760.02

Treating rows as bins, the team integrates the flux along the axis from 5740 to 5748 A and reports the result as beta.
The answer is 55.2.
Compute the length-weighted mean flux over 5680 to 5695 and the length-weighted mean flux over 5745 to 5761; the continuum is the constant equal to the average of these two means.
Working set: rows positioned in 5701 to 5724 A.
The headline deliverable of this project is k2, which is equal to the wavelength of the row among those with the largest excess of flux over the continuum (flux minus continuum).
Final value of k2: 5707.22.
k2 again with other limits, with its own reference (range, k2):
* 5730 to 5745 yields 5741.49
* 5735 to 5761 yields 5741.49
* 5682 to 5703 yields 5696.71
